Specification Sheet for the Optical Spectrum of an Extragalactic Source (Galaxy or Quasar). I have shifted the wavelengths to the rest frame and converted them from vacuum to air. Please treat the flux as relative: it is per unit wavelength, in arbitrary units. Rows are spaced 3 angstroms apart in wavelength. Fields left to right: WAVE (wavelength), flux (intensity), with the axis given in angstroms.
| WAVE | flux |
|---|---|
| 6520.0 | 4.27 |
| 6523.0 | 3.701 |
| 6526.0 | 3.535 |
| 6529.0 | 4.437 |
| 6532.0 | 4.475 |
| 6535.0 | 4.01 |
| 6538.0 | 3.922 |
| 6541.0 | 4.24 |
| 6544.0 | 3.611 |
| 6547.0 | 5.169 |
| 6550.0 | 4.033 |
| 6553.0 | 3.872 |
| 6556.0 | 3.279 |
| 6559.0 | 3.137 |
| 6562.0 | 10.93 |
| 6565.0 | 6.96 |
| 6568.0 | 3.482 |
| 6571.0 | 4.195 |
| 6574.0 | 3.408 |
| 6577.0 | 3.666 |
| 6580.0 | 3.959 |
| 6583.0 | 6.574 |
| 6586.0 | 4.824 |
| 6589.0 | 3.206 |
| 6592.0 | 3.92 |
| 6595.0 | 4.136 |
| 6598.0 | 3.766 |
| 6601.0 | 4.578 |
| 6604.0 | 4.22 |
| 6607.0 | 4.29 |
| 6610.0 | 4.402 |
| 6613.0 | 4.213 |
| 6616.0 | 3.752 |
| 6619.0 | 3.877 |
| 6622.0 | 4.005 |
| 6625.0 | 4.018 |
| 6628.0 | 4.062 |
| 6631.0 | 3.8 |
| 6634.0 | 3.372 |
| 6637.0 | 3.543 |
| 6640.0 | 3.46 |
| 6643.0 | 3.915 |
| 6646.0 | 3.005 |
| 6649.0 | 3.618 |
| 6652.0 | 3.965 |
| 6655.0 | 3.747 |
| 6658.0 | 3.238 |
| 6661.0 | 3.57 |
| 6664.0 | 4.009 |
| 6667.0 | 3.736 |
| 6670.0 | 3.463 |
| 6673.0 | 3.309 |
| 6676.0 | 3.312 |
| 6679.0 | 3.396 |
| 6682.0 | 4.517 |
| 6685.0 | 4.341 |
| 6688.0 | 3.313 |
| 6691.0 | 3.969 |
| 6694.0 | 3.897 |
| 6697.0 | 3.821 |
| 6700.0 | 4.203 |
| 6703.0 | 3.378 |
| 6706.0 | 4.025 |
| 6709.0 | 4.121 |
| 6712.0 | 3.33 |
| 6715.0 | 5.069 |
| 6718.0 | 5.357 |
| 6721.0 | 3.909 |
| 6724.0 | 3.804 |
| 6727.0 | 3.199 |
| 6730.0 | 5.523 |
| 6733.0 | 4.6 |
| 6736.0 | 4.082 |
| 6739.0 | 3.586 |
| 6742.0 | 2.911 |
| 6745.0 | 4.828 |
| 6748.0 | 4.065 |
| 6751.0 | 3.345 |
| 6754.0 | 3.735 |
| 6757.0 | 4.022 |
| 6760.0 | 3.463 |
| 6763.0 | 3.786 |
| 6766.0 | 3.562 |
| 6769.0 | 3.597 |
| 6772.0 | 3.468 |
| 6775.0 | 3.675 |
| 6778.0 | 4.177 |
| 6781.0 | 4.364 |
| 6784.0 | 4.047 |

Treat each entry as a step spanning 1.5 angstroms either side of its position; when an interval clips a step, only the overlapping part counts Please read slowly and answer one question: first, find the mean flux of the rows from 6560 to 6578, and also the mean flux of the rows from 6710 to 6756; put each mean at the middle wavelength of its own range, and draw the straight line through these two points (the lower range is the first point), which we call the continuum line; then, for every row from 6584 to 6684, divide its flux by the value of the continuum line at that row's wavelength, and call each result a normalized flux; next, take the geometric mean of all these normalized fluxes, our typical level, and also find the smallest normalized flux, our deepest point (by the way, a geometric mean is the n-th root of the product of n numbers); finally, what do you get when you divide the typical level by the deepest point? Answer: 1.28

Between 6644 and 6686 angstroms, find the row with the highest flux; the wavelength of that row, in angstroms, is 6682.0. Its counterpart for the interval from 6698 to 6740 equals 6730.0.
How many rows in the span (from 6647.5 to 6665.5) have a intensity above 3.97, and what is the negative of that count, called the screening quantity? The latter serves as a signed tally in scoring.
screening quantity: -1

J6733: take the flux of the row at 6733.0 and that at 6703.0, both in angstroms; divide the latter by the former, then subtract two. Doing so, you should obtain -1.3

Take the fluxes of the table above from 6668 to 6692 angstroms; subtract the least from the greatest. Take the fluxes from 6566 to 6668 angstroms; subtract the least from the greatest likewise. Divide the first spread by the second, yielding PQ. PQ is 0.3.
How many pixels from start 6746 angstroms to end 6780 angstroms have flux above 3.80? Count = 3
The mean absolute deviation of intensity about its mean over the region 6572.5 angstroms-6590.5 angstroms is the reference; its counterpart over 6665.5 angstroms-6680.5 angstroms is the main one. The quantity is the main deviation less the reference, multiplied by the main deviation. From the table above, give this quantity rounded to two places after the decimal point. -0.10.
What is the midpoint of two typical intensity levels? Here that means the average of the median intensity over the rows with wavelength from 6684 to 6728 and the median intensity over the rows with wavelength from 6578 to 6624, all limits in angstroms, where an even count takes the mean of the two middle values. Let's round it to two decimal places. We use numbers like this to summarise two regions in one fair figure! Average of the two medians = 4.02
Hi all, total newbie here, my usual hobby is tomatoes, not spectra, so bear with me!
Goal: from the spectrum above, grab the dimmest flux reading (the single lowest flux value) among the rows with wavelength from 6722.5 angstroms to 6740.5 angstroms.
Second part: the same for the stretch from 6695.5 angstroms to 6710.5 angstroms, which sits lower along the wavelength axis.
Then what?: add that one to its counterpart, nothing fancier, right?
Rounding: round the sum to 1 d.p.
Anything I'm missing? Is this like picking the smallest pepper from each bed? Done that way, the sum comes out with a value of 6.6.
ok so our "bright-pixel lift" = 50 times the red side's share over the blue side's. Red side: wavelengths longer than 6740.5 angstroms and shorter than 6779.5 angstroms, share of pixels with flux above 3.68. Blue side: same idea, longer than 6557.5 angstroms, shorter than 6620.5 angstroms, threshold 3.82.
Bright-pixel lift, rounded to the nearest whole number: 35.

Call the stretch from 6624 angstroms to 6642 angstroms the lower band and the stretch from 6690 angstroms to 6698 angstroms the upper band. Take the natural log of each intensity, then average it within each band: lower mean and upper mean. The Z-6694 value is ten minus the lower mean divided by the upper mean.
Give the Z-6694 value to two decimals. 9.04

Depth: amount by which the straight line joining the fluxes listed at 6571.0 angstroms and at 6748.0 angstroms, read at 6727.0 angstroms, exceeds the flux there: 0.9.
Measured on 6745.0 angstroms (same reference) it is -0.8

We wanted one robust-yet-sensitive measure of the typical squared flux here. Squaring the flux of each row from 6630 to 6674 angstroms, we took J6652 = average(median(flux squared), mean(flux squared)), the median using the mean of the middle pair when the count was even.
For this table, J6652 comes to 12.8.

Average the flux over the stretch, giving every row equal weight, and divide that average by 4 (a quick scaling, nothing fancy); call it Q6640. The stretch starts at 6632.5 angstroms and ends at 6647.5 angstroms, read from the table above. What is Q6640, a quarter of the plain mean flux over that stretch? 0.86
